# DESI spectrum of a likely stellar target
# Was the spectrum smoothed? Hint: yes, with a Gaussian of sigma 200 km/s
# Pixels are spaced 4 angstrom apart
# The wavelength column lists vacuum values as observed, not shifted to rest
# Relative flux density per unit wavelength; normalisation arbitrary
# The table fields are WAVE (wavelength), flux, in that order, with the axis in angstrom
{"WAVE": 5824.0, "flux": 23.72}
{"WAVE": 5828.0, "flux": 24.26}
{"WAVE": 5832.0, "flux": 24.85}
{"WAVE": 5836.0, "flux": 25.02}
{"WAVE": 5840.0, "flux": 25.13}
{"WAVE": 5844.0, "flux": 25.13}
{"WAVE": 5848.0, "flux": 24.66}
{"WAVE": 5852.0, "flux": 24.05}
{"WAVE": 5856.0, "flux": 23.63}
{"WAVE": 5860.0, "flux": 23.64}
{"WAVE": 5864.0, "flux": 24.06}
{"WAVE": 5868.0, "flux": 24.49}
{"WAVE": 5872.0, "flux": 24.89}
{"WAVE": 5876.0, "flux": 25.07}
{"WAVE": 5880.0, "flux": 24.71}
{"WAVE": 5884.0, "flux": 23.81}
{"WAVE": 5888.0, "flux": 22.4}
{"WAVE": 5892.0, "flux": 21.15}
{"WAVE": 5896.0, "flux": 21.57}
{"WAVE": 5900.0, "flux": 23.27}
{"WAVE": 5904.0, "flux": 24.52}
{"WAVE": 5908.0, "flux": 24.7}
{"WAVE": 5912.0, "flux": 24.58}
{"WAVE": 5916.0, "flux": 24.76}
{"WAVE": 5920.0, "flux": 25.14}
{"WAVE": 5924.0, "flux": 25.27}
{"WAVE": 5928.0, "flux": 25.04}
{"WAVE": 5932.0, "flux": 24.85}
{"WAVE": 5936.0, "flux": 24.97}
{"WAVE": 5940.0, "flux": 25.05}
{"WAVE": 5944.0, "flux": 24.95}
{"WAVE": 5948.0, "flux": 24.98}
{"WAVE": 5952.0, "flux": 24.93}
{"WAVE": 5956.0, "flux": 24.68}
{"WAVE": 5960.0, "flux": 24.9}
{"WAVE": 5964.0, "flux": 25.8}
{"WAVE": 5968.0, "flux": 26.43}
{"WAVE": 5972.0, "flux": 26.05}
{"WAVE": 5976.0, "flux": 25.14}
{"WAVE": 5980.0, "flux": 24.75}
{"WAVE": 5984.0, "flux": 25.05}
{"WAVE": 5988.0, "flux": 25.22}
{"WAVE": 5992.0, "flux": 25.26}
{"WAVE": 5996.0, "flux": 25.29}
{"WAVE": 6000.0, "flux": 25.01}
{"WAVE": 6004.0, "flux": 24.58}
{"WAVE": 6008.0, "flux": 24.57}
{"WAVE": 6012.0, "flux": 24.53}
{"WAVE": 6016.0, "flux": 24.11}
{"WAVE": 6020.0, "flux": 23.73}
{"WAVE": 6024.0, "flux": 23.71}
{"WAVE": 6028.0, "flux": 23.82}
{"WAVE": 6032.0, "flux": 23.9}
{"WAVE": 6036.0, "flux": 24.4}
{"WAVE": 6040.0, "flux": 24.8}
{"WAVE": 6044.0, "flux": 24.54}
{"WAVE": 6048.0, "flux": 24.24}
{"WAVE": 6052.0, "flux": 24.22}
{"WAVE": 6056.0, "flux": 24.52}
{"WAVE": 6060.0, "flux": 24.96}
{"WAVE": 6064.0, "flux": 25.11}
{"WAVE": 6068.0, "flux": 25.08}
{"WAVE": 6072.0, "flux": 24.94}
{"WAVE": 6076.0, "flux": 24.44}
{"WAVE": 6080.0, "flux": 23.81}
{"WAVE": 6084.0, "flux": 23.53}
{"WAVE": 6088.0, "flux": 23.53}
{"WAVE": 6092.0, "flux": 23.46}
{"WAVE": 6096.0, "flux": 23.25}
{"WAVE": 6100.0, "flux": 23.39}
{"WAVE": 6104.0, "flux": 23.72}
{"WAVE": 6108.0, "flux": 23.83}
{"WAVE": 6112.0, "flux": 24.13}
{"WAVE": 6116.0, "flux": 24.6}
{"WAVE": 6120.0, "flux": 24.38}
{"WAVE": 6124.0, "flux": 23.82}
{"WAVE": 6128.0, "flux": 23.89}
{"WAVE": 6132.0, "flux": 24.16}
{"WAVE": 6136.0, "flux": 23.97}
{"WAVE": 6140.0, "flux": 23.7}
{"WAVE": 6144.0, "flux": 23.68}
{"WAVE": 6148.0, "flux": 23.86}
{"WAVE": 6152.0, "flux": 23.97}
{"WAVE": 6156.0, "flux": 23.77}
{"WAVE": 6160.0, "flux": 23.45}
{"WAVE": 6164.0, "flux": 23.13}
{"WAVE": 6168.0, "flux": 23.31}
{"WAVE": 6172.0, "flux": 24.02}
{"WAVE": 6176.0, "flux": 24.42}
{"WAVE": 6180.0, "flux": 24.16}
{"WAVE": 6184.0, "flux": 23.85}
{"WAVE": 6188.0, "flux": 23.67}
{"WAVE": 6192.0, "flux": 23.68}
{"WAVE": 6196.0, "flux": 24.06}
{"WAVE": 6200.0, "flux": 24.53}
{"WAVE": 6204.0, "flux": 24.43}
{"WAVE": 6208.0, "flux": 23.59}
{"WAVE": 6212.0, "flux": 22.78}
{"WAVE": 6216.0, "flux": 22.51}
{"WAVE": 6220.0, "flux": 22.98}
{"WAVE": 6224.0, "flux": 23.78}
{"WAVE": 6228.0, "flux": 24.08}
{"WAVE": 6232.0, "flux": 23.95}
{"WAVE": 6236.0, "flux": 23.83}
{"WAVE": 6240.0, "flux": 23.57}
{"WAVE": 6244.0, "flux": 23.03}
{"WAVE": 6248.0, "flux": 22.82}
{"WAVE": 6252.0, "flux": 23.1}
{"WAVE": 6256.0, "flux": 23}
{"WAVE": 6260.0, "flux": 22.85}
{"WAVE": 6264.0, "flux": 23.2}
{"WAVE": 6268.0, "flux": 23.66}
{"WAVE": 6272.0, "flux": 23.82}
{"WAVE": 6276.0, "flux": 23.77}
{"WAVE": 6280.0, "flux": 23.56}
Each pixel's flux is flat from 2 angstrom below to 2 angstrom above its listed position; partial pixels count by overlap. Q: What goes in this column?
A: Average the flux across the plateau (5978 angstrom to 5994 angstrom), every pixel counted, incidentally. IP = 25.1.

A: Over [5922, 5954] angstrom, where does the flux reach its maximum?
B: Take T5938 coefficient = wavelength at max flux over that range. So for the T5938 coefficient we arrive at 5924.0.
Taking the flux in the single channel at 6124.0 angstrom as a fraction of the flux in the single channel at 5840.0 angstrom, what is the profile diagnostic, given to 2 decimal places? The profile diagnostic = 0.95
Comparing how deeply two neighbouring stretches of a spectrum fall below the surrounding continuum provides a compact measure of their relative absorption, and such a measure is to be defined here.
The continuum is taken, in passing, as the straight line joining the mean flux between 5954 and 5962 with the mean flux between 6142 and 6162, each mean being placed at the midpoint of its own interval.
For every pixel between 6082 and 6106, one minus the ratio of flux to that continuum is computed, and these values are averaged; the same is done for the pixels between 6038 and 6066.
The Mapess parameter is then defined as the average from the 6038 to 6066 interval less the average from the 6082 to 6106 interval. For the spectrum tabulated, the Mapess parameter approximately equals -0.04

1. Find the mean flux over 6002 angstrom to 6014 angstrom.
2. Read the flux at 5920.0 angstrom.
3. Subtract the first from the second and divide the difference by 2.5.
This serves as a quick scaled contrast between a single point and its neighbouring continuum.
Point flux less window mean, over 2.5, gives 0.23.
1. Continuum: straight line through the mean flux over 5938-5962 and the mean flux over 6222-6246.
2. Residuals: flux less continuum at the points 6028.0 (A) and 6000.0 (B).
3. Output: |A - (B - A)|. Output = 1.8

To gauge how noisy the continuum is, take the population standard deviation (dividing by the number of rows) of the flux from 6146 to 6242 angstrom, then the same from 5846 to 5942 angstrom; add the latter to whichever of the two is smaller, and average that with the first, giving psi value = 1.04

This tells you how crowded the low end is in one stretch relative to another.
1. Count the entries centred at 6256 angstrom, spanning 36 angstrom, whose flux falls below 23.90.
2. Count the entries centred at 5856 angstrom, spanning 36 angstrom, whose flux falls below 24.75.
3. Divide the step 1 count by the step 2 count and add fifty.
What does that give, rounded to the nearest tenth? 51.5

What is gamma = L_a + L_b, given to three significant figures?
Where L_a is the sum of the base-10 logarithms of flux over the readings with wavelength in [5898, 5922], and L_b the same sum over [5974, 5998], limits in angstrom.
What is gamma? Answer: 16.7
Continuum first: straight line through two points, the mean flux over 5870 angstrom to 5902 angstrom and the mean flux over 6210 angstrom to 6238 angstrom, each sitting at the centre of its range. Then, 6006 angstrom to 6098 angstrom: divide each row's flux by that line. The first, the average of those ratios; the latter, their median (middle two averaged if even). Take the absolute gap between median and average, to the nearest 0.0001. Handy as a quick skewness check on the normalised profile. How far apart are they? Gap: 0.0006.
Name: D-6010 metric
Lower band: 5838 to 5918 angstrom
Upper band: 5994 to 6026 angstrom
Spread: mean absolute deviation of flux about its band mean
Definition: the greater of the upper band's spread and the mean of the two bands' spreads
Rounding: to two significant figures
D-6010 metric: 0.65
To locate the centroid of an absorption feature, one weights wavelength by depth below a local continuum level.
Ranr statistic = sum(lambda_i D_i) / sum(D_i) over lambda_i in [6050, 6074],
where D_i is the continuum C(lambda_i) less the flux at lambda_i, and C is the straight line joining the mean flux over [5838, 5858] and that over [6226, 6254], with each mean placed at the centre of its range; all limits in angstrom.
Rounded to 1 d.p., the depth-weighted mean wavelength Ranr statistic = 6064.3 angstrom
